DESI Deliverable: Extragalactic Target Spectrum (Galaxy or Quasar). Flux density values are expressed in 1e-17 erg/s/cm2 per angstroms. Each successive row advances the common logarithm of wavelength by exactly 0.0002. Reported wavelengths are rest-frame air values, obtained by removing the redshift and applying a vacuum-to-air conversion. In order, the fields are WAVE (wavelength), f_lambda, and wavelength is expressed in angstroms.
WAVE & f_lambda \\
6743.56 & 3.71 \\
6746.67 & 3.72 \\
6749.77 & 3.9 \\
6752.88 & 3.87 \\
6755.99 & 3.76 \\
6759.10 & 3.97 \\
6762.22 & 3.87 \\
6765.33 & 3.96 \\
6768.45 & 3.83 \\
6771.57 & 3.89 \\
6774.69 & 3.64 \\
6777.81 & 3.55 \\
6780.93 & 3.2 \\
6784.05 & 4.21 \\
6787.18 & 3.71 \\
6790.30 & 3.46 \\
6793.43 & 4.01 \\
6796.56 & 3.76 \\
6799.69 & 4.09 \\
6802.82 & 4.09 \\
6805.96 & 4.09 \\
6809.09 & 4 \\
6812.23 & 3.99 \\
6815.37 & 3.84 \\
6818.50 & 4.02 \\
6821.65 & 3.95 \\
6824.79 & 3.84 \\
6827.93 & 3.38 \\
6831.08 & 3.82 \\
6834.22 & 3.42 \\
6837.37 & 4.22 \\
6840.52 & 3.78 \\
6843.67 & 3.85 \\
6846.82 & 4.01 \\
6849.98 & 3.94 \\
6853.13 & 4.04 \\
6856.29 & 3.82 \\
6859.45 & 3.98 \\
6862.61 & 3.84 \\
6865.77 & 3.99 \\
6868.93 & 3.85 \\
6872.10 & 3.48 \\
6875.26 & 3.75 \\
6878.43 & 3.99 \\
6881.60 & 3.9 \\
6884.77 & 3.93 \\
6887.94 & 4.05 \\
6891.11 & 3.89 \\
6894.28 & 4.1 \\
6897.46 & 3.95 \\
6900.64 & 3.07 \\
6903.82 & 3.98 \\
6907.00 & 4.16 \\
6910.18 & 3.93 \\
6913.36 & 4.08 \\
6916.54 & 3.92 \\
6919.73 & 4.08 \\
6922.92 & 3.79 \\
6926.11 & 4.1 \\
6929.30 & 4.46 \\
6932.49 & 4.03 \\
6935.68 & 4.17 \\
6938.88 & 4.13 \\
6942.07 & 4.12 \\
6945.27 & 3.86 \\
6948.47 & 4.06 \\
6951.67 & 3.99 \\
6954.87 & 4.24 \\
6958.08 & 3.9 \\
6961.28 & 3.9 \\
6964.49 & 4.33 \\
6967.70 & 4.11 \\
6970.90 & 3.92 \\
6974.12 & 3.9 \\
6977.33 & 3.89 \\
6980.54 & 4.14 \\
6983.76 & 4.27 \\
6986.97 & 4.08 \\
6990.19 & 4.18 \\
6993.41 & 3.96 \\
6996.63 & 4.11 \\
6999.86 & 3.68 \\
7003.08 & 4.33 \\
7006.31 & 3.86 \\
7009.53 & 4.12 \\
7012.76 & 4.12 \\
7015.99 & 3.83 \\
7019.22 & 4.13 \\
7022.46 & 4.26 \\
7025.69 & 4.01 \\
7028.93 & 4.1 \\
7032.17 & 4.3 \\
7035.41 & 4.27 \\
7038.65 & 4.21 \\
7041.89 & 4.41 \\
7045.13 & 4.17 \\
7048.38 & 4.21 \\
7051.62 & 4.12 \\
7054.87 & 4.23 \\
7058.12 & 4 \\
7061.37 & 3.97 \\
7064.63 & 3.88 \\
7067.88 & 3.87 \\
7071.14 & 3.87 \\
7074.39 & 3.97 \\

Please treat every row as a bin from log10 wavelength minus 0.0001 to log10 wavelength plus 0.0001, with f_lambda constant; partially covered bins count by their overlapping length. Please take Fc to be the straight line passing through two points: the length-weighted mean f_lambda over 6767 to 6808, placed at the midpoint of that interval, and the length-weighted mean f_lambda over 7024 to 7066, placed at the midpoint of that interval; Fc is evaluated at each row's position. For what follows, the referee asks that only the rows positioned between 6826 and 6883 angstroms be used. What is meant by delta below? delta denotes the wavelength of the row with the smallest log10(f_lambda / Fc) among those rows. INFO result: 6827.93 angstroms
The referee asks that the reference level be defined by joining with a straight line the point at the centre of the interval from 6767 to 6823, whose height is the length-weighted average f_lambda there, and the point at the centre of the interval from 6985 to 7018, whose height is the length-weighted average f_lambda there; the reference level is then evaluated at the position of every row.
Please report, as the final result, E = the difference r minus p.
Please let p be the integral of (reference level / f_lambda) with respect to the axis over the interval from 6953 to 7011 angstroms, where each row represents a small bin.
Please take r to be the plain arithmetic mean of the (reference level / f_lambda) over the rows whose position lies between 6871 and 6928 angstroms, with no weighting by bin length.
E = -56.6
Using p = 57.6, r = 1.02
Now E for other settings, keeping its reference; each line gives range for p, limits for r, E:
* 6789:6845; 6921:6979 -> -55.3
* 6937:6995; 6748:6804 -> -56.3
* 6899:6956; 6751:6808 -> -55.7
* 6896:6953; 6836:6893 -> -55.9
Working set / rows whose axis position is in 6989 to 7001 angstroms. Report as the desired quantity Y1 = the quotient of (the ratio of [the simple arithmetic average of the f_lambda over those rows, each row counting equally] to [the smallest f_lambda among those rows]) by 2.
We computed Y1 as 0.541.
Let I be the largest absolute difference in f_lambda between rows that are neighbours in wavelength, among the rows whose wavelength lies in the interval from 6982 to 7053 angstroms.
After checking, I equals 0.65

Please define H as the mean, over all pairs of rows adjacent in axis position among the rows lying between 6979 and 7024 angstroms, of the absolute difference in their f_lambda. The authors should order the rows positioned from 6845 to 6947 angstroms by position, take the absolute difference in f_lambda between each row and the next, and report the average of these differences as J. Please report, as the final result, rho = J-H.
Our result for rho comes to -0.03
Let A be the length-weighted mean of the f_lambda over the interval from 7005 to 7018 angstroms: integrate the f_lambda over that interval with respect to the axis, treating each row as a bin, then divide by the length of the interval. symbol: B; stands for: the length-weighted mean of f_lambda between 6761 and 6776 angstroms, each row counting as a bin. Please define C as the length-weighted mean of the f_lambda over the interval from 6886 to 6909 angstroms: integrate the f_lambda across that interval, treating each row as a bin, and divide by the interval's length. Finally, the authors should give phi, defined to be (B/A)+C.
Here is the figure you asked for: 4.85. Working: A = 3.99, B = 3.84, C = 3.89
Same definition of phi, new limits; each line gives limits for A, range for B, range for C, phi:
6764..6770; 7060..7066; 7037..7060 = 5.20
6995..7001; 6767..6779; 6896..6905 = 4.60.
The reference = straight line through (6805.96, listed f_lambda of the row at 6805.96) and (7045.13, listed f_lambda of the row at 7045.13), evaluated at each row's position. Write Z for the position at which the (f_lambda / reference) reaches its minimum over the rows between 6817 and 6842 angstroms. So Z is 6827.93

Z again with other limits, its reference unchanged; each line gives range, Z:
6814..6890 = 6827.93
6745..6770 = 6746.67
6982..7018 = 6999.86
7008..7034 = 7015.99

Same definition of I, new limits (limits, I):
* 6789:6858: 0.80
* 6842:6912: 0.91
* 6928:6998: 0.43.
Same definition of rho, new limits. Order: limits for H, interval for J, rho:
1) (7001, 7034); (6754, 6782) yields -0.06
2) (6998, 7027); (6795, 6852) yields -0.07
